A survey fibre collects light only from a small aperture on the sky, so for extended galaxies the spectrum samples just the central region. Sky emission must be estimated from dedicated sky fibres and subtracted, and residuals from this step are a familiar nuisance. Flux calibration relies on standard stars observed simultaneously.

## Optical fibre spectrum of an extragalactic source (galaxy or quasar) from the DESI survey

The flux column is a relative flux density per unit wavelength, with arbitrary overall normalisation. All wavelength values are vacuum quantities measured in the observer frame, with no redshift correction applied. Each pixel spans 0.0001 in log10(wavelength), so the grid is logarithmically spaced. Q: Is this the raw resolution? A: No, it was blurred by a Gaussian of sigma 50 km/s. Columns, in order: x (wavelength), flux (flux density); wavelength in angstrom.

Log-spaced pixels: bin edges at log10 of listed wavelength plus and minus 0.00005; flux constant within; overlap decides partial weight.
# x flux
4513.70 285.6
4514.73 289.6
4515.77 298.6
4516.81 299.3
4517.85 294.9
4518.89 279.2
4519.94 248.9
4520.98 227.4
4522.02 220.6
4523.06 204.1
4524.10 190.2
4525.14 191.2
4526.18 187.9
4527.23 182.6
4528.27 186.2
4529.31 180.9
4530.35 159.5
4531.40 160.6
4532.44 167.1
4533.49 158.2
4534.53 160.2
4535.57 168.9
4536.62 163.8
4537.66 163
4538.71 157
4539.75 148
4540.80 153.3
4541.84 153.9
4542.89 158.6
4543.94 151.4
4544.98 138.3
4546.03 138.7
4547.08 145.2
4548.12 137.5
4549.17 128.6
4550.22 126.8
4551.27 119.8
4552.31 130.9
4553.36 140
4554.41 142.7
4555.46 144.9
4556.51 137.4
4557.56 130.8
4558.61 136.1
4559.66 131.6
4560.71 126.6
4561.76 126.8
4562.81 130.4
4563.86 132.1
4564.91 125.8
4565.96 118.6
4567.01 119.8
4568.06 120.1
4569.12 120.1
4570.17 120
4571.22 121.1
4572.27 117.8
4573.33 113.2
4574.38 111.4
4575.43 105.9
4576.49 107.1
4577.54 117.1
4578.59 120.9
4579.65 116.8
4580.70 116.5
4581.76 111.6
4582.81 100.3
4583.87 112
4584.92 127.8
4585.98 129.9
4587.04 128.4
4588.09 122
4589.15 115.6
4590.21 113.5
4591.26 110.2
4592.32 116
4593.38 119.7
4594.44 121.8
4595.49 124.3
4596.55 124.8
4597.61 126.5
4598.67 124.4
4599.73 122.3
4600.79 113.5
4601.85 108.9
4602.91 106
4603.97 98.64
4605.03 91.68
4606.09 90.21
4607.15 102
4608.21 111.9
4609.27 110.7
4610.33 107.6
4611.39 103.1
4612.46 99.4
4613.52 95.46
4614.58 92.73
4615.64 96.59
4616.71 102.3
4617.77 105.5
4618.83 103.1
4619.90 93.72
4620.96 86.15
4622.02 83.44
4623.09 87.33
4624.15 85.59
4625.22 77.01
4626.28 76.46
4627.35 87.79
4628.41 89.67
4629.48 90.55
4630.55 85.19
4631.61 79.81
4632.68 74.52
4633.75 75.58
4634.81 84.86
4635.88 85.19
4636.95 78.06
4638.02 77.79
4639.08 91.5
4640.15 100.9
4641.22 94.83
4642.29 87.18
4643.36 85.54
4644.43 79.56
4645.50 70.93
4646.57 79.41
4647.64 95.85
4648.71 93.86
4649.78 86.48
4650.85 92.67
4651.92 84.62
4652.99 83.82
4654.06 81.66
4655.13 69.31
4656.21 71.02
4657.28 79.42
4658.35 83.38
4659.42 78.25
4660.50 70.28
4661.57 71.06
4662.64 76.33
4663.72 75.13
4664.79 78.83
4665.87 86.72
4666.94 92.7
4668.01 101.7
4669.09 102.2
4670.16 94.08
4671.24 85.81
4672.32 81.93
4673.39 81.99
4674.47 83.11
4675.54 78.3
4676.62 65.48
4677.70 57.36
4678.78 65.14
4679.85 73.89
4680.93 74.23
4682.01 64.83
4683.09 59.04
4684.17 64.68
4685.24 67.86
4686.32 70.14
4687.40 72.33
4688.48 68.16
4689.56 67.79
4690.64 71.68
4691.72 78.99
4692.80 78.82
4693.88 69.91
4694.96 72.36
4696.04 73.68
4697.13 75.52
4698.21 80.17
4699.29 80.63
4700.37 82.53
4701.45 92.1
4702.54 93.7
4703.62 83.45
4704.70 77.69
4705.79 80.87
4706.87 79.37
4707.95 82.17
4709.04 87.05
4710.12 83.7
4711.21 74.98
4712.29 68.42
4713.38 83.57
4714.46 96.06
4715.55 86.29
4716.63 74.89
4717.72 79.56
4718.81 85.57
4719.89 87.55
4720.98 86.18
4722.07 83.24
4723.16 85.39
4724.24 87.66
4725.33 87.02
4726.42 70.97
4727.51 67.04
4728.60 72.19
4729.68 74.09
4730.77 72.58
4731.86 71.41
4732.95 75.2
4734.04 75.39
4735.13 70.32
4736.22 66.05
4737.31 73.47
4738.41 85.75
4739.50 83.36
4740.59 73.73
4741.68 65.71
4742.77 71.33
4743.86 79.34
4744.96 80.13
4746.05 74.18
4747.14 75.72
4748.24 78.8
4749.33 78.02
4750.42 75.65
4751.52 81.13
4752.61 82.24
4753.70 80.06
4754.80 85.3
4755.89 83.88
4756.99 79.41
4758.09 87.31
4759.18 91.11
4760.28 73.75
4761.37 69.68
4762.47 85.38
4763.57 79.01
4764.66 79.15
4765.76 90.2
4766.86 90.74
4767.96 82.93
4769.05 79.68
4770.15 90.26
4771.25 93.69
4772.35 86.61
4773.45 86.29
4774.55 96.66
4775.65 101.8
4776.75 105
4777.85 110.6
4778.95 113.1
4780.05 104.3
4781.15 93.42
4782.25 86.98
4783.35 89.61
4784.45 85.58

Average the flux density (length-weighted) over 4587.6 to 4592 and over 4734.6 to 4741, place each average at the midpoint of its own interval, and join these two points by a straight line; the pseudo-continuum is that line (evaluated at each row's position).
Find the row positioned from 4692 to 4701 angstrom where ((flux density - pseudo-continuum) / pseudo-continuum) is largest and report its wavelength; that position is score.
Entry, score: 4700.37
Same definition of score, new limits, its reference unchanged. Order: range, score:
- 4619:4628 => 4619.90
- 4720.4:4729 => 4724.24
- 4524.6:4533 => 4525.14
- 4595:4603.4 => 4597.61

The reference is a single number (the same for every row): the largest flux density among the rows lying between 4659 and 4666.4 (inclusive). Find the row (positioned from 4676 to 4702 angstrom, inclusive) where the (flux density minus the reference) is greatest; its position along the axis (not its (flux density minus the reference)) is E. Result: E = 4701.45 angstrom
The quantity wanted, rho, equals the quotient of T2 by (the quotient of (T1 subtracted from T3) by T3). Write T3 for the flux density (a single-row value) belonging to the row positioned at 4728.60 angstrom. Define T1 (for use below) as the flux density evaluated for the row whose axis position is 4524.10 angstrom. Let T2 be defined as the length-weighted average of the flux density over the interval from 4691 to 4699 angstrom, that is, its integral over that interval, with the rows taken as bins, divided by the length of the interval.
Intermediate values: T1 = 190.2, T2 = 76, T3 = 72.19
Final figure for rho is -46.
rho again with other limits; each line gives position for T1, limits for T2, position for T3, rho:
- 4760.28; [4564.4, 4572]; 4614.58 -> 590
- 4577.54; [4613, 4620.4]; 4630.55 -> -263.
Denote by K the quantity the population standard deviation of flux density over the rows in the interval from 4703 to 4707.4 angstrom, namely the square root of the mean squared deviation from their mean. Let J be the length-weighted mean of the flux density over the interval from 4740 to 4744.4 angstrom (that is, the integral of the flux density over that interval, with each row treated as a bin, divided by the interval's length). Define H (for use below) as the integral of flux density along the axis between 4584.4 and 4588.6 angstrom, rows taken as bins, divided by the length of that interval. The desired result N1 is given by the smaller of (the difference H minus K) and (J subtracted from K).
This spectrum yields -71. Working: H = 127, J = 73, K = 2.1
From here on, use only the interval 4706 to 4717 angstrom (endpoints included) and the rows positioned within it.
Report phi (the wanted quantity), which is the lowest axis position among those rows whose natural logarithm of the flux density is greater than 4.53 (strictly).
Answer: 4714.46 angstrom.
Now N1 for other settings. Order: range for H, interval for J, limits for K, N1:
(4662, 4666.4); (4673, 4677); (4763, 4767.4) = -72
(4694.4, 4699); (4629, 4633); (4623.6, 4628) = -78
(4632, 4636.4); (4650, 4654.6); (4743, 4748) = -83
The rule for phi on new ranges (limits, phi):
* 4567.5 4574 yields 4568.06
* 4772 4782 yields 4774.55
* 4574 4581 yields 4574.38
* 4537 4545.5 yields 4537.66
